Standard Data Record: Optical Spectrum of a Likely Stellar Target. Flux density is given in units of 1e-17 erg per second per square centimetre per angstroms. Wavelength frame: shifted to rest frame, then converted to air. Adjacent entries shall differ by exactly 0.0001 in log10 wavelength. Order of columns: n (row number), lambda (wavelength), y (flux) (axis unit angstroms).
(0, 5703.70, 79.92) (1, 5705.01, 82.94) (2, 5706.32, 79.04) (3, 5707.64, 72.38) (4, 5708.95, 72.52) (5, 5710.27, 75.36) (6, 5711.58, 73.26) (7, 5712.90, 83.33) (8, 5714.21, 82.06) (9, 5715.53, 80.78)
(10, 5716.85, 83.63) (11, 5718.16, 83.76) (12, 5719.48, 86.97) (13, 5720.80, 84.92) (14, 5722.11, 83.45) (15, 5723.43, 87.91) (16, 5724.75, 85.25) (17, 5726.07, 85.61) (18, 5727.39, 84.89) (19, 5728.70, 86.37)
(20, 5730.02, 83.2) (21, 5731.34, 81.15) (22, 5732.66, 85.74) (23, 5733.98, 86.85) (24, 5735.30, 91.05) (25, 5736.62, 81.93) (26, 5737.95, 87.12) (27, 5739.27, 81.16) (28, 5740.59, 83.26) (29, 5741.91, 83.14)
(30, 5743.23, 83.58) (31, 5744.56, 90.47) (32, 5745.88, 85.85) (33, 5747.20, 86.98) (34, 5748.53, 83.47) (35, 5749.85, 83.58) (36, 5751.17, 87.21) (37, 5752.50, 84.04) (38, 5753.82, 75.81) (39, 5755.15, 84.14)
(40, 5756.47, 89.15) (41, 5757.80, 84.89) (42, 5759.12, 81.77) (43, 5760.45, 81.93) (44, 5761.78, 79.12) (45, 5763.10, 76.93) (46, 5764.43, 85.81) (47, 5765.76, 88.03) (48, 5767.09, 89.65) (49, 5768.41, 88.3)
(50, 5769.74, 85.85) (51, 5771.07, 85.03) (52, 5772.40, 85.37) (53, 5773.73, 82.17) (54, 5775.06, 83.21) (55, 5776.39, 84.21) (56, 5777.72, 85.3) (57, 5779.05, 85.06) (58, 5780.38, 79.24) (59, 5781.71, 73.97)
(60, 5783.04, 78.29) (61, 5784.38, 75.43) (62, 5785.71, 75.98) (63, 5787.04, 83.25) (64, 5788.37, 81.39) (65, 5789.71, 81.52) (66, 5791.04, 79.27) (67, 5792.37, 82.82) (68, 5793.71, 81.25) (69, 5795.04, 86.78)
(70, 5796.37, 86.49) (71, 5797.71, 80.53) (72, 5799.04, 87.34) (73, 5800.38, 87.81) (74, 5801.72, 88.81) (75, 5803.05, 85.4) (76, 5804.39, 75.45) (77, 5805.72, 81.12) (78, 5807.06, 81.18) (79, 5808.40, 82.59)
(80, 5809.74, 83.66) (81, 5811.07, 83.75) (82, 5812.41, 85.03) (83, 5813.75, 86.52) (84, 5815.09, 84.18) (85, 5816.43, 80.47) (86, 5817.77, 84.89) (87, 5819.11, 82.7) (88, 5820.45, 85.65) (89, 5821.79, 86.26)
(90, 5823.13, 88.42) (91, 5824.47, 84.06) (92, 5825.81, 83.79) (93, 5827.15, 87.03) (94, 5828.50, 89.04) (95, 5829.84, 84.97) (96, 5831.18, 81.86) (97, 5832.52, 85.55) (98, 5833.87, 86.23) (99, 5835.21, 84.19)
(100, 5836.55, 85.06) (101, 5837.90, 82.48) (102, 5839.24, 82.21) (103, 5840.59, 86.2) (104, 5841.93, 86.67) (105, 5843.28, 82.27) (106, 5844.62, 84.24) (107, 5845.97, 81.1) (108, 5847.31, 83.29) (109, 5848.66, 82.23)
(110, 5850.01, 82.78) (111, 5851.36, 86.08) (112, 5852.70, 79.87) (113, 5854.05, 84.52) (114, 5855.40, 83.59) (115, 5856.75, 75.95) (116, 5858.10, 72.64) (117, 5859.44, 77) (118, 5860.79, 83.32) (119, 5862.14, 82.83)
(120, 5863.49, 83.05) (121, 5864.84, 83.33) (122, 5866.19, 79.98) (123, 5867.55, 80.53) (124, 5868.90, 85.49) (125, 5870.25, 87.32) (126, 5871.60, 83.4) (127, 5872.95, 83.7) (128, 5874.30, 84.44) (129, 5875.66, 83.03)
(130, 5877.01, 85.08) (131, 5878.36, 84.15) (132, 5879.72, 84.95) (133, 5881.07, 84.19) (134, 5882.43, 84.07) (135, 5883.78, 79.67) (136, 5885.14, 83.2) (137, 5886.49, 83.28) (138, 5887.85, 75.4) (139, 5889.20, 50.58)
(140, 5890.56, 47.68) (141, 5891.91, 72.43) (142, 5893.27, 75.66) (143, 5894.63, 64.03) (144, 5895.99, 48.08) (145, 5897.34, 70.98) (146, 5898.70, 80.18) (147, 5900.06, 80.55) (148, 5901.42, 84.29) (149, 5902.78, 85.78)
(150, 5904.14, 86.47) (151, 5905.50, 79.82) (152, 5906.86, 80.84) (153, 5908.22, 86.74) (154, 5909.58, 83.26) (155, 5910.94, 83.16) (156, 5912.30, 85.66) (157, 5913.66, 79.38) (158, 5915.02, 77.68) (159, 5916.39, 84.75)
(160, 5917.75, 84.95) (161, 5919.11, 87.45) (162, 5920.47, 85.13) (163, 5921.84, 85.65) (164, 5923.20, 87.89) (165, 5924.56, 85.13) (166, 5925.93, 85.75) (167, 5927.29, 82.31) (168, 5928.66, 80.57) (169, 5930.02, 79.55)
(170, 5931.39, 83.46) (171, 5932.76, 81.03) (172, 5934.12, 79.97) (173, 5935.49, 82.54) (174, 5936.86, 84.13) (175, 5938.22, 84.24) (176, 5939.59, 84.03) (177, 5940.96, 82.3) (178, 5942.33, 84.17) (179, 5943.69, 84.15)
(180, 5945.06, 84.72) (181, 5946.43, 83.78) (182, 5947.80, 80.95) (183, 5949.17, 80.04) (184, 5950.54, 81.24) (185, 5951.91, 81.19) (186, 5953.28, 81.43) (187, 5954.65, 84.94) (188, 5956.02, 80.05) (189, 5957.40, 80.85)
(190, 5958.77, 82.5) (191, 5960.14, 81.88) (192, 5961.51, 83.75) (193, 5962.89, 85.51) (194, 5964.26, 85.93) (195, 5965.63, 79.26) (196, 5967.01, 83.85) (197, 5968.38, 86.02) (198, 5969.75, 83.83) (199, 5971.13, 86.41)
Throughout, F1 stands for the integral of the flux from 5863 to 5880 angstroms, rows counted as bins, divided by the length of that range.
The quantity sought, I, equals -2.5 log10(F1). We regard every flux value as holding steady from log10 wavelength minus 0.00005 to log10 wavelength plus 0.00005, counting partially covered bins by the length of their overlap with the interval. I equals -4.81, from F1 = 83.7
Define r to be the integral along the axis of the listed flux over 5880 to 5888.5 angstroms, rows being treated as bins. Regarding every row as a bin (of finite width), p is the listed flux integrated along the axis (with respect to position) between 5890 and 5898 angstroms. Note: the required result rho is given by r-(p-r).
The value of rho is 883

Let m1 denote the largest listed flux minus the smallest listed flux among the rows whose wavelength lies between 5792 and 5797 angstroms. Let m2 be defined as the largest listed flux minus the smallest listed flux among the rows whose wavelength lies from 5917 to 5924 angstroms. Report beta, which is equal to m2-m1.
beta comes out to -3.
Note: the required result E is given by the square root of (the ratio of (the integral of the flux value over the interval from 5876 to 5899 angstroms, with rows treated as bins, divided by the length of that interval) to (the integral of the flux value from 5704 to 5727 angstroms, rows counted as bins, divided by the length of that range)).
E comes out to 0.95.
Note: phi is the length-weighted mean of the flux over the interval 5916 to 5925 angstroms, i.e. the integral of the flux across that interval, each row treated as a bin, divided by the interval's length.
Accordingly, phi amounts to 86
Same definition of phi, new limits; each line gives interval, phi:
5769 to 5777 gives 84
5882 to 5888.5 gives 81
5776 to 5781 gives 83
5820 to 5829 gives 86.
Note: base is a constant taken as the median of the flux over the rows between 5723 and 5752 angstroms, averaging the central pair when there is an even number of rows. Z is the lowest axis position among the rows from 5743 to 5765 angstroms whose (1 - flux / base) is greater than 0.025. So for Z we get 5753.82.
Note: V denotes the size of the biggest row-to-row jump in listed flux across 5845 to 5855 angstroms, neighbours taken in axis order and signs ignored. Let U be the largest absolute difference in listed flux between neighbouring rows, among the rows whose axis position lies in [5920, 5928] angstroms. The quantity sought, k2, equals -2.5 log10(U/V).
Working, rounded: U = 3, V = 6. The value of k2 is 0.6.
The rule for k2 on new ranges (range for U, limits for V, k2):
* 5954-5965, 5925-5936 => -0.2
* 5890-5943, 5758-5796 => -1.1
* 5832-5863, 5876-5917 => 1.3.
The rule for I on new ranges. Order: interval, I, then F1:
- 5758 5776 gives -4.81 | 84.1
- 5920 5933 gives -4.81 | 83.7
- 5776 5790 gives -4.76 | 80.2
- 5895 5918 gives -4.76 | 79.8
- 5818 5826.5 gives -4.83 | 85.2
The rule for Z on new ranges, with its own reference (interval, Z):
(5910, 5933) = 5910.94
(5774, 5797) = 5775.06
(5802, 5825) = 5804.39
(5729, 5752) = 5730.02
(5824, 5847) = 5831.18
